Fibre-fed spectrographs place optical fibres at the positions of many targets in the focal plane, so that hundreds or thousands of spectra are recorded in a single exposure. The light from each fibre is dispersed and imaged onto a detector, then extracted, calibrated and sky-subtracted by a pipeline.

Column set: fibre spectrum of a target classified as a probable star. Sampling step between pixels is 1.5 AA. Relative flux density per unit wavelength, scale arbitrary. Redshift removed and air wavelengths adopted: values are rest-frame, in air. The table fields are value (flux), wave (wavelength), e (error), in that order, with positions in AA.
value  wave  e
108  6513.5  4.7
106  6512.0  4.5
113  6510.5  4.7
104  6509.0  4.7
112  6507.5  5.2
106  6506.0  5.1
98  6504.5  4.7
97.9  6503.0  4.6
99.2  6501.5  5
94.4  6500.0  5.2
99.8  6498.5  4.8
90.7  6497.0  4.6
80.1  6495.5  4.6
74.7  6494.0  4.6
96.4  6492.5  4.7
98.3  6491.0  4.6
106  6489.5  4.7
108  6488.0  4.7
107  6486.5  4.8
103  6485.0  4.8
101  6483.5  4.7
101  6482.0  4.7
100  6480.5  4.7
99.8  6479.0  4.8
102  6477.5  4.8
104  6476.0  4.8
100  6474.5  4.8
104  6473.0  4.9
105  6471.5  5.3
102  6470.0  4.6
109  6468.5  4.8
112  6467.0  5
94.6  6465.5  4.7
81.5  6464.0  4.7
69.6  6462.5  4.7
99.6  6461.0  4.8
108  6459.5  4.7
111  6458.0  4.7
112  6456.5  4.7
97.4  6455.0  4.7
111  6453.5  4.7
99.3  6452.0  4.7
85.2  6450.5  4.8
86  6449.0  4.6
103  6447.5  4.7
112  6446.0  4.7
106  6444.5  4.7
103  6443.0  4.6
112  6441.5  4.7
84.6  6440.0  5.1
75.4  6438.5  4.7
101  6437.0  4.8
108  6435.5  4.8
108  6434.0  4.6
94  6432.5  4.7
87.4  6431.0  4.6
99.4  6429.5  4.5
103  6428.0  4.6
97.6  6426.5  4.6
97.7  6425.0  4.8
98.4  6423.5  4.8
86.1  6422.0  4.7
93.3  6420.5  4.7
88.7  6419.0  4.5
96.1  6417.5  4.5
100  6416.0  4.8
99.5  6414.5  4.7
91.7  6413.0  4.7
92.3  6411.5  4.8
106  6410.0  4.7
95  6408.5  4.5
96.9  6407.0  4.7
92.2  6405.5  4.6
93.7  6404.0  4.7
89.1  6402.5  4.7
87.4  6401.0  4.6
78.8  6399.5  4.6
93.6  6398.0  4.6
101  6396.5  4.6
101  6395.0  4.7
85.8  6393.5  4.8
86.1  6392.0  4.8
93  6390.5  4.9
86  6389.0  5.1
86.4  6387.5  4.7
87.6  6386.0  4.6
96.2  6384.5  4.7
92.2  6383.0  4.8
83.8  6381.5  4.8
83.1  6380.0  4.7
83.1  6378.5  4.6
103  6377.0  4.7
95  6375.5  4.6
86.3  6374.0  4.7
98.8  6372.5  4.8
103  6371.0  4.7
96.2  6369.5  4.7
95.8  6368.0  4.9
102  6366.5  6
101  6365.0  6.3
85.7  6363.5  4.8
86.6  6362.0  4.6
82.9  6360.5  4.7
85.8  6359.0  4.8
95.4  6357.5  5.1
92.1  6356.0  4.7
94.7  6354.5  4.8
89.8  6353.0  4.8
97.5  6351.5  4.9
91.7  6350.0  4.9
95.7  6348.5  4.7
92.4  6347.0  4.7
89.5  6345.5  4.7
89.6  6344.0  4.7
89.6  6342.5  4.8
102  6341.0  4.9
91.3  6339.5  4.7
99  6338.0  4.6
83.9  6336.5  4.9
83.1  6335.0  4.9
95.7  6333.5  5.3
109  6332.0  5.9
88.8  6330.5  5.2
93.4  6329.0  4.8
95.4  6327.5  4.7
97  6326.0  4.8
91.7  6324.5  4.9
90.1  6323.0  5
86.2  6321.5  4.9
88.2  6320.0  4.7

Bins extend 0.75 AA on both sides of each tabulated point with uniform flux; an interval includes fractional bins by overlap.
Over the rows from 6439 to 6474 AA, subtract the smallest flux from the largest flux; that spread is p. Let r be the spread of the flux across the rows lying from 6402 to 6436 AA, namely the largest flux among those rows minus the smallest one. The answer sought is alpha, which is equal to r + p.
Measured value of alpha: 64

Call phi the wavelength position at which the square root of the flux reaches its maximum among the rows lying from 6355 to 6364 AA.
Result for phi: 6357.5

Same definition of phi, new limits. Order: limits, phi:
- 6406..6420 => 6410.0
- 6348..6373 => 6371.0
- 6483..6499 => 6488.0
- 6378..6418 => 6410.0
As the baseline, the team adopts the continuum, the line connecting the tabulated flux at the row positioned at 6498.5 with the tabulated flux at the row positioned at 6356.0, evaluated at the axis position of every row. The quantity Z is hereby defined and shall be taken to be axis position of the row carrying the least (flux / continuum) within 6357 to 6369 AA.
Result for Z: 6360.5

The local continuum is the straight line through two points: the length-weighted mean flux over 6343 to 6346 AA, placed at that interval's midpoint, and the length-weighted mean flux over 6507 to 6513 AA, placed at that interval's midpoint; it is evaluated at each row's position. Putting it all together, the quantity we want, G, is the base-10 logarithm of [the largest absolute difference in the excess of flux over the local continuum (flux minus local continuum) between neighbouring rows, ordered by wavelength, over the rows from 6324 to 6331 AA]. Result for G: 0.71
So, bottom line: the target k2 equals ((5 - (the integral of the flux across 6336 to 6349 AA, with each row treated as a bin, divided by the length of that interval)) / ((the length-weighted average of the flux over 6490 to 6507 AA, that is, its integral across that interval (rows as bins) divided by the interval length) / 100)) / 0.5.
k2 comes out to -185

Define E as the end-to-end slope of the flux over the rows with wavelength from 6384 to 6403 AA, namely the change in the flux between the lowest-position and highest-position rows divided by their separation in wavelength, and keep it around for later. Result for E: -0.4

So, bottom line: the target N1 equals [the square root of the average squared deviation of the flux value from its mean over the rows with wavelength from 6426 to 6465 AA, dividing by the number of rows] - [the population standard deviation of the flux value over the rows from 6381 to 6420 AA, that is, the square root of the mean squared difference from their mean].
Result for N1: 6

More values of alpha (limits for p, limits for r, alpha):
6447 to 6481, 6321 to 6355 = 68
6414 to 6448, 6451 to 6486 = 79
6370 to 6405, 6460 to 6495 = 67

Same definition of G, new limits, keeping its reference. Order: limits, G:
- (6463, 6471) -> 1.24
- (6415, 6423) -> 0.88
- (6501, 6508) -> 0.89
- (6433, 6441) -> 1.41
